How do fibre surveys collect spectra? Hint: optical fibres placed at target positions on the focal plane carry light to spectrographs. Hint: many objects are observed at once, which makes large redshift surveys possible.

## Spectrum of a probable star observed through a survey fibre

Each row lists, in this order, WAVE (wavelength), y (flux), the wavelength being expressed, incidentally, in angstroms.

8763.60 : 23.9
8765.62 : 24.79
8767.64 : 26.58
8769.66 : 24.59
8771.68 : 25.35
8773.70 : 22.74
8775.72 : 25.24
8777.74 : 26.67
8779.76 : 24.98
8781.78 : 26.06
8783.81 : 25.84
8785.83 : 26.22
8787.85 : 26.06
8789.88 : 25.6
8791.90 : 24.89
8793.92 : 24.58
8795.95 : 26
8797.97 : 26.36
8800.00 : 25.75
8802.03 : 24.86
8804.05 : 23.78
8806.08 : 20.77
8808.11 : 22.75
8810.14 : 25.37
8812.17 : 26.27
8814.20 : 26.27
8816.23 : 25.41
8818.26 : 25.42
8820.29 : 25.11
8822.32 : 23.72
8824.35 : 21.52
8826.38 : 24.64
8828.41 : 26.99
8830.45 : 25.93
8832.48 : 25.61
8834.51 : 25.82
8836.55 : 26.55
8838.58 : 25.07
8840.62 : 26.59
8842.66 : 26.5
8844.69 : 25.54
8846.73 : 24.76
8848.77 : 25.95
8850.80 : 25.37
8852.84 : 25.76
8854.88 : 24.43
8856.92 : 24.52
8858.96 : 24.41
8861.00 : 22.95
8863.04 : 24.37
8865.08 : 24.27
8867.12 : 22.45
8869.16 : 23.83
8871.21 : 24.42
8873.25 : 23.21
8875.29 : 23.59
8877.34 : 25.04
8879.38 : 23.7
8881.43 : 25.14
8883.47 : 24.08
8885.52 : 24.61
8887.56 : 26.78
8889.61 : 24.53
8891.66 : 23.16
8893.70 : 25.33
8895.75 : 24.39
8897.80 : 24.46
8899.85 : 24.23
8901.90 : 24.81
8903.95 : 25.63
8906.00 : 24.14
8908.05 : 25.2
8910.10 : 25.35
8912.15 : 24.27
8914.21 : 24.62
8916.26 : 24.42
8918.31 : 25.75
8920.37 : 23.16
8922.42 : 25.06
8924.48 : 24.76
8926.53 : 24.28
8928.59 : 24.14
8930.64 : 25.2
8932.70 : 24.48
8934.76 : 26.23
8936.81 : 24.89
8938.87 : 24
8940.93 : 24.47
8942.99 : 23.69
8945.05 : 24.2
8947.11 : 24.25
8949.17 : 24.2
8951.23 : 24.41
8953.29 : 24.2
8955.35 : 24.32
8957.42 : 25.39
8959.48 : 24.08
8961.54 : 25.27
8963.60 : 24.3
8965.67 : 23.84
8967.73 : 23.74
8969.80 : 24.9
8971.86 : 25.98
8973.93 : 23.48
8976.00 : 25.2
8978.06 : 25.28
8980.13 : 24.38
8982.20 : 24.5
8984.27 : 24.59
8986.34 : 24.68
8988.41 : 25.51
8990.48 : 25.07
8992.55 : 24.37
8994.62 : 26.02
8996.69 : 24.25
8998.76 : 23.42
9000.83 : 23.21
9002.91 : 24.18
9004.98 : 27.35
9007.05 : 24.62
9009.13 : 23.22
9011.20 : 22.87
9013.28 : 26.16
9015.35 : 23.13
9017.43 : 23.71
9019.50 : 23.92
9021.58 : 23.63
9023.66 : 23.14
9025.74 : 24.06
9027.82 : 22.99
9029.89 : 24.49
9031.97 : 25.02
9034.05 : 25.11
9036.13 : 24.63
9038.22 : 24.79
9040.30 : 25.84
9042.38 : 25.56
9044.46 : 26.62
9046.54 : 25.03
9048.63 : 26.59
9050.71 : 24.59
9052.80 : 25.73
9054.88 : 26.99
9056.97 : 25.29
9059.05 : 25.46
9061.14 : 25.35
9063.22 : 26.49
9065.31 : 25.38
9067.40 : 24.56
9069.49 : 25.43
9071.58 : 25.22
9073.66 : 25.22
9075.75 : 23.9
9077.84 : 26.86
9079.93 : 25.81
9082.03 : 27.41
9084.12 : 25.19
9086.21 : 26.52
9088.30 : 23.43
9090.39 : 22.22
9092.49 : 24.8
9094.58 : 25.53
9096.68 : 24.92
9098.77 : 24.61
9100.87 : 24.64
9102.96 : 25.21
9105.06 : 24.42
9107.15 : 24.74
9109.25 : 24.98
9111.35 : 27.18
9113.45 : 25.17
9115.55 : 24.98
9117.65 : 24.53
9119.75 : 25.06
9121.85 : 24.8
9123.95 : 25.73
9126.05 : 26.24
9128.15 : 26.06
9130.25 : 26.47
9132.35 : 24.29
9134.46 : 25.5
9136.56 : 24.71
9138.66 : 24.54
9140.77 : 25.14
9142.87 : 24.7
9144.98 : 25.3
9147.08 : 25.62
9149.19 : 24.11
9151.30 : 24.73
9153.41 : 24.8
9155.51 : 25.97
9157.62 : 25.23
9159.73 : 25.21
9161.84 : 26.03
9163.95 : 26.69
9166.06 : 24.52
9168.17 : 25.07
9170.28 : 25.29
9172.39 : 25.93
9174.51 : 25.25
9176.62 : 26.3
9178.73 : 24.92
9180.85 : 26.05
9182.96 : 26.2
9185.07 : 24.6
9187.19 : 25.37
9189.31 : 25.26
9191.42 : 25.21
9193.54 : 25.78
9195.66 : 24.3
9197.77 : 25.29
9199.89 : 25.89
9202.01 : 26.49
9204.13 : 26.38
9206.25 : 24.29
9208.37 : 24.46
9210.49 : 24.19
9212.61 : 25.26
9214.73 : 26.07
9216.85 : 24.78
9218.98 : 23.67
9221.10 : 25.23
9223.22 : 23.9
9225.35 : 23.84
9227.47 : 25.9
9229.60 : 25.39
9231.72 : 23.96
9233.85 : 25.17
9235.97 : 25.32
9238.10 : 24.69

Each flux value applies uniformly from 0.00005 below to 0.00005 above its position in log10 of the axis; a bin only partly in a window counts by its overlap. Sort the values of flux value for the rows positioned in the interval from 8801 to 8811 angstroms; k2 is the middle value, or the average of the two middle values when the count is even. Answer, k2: 23.8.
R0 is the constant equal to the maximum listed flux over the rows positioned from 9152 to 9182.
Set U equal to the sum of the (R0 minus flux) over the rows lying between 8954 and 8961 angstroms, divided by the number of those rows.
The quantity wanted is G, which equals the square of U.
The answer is 4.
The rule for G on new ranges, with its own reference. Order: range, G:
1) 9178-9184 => 1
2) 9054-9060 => 1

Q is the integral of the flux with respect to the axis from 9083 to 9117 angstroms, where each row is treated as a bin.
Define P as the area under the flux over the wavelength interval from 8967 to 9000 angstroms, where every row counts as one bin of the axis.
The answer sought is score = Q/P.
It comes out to 1.04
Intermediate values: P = 815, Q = 847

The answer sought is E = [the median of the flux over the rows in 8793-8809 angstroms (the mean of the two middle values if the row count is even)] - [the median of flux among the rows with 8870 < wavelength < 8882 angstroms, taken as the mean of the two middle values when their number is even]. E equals 0.7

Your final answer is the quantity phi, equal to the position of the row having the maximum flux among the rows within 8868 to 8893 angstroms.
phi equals 8887.56 angstroms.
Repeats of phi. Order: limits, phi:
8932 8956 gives 8934.76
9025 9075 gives 9054.88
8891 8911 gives 8903.95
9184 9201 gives 9199.89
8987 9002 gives 8994.62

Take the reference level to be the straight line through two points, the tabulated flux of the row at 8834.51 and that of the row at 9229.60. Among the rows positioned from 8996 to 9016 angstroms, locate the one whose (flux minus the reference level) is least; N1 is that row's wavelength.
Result 9011.20 angstroms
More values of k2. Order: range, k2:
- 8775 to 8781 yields 25.2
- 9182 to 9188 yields 25.4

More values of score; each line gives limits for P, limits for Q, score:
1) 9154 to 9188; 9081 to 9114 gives 0.95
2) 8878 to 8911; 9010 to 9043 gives 0.98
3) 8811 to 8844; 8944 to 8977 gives 0.96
